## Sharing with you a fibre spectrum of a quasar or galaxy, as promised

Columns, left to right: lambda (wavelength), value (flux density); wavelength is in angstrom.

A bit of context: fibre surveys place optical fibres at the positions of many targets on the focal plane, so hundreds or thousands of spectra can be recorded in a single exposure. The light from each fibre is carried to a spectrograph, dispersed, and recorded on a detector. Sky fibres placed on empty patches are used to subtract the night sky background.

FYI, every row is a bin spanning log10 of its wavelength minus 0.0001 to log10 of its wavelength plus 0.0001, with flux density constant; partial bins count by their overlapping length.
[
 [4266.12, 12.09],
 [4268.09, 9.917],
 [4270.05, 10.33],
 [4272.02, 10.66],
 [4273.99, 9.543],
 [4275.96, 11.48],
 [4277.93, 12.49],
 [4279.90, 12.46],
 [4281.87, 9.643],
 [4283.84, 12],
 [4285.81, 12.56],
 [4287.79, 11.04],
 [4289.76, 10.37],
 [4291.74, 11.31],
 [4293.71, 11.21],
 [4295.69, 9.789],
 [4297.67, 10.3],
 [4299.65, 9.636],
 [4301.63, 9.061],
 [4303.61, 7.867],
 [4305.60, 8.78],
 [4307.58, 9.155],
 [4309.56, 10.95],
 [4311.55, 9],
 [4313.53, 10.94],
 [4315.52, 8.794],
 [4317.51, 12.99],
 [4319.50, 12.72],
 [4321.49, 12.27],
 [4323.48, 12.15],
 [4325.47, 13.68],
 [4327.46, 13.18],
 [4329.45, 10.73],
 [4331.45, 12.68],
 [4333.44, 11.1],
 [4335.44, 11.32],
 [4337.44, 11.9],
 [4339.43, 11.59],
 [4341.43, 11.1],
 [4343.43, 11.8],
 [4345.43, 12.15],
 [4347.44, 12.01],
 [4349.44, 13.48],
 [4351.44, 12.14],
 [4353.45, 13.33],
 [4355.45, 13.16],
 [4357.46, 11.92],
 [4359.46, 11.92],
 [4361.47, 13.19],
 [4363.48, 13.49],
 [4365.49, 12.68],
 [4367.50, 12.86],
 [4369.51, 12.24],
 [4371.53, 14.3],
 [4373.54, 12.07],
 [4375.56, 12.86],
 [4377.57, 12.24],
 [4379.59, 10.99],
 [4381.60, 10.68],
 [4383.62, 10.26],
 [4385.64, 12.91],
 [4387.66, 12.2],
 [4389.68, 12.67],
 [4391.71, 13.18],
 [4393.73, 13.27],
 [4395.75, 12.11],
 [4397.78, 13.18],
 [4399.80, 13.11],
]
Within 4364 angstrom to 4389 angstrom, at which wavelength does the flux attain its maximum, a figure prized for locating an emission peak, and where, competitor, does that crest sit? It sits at 4371.53 angstrom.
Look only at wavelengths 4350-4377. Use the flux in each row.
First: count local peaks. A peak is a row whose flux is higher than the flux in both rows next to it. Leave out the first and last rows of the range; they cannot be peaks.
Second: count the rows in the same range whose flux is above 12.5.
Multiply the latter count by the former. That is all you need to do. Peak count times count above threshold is 32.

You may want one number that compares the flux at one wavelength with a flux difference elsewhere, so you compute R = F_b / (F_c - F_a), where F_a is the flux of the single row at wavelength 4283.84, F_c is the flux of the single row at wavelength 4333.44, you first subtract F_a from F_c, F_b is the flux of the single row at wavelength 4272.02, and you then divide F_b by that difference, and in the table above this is -12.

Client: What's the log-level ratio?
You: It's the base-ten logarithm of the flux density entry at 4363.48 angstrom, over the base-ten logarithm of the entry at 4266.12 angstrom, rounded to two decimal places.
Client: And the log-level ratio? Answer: 1.04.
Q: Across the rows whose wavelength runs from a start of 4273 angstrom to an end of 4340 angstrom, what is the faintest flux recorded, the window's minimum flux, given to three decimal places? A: 7.867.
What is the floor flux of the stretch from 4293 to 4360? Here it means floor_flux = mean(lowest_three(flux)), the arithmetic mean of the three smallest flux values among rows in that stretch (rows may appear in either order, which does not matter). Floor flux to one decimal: 8.5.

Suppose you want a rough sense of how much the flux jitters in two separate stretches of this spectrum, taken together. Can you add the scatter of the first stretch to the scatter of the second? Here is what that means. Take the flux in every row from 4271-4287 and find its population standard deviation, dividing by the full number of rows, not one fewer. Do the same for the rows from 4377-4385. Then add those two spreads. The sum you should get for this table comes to 1.92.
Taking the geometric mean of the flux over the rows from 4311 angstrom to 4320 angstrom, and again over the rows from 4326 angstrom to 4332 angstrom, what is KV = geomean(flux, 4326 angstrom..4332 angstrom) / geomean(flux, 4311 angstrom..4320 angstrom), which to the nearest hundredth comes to 1.13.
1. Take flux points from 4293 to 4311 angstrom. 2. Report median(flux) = 9.6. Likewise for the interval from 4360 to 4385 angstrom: 12.5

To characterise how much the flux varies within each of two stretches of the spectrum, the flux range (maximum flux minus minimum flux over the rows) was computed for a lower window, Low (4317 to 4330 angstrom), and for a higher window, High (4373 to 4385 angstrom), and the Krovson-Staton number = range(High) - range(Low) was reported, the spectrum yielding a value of -0.35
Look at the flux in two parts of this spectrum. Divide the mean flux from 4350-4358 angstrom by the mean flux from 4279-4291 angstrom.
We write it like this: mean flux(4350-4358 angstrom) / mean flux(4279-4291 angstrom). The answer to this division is 1.1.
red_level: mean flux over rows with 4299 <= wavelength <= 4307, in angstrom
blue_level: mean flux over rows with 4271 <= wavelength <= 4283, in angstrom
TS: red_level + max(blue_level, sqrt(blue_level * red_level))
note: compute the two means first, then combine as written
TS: 19.9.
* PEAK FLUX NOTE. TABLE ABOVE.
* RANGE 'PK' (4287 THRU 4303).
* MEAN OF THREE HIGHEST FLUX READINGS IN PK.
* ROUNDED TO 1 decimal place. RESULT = 11.2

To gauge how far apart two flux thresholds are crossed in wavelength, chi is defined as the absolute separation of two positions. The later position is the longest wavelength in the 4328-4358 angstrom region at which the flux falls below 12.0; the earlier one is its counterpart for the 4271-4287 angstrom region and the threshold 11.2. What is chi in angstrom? 75.6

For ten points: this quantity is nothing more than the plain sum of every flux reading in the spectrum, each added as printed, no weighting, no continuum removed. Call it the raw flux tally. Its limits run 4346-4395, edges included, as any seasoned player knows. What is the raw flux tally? 300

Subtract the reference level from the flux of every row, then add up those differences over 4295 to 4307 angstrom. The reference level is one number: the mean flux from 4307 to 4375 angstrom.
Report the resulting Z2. -17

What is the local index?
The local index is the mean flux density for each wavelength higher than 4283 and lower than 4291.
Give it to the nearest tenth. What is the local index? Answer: 11.5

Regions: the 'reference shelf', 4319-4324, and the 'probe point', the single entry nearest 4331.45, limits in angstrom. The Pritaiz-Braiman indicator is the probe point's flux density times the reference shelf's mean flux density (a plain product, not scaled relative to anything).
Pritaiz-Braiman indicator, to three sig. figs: 157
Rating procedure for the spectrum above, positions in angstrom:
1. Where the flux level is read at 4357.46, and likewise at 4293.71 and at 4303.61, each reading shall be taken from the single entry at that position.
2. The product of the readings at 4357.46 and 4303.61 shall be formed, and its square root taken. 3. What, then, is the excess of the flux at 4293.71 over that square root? 1.5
